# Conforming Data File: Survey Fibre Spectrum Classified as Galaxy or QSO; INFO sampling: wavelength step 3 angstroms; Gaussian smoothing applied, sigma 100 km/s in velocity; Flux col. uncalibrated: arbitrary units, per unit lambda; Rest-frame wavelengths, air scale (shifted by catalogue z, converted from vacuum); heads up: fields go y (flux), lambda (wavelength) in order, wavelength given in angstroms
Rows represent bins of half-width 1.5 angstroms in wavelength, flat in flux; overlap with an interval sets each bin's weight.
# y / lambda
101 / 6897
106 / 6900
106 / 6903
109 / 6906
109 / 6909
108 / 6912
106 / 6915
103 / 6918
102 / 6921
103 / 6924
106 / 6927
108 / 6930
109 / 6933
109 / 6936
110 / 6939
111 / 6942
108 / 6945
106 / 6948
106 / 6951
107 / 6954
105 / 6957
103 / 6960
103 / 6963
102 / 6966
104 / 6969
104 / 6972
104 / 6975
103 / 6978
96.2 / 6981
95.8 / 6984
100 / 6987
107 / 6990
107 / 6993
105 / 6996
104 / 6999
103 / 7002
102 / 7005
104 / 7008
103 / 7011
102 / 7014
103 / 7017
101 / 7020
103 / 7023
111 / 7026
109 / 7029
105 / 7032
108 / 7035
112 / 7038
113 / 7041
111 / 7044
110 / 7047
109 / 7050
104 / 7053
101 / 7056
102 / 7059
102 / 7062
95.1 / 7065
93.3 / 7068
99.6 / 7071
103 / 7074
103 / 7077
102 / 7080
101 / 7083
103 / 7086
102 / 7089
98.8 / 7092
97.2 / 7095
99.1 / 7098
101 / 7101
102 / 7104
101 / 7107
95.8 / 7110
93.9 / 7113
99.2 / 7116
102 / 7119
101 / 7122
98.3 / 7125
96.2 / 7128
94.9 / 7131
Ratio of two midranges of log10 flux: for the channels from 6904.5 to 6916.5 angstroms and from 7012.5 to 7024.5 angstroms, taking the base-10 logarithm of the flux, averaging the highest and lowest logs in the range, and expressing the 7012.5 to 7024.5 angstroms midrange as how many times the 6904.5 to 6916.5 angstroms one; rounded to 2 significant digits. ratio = 0.99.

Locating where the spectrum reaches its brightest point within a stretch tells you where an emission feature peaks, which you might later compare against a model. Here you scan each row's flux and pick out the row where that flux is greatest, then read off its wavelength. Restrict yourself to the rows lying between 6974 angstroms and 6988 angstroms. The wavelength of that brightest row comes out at 6975 angstroms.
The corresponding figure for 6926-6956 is 6942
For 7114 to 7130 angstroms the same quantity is 7119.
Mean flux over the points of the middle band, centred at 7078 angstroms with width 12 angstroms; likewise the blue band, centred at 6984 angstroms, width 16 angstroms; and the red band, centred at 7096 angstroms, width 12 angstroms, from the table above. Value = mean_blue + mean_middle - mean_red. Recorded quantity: 104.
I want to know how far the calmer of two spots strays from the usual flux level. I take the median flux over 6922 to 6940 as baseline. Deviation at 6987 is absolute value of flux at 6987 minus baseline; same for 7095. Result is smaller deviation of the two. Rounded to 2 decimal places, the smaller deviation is 8.50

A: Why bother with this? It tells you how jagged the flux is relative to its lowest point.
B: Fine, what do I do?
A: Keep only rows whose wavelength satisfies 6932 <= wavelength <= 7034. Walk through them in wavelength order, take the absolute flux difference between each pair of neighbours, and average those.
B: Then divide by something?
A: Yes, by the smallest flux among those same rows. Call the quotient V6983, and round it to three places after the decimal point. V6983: 0.020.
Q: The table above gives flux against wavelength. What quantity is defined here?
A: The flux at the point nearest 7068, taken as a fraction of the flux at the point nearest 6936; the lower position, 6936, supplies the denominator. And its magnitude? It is 0.86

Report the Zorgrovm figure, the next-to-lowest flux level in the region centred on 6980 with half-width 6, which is 96.2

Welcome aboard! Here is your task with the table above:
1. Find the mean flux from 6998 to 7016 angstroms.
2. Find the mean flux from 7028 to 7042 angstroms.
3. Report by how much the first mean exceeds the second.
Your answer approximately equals -6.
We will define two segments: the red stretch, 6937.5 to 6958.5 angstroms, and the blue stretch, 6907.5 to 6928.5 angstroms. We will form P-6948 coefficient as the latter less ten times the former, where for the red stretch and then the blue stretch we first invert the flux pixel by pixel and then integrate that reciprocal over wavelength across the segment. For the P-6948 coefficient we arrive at -1.8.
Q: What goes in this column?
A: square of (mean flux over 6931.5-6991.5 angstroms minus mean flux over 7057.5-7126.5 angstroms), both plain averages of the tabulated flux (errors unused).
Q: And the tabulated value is 24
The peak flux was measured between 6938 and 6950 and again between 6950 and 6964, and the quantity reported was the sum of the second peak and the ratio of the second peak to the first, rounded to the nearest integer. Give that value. 108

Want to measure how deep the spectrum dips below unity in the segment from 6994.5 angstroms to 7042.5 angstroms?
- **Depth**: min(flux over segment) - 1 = 100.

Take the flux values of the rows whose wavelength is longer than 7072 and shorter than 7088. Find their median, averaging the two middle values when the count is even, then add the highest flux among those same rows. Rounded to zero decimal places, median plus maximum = 206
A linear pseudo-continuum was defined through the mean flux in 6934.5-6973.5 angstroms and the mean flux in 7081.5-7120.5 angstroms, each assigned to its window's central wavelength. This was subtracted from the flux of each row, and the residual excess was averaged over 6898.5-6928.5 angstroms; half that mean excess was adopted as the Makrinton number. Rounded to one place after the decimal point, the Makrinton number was -1.0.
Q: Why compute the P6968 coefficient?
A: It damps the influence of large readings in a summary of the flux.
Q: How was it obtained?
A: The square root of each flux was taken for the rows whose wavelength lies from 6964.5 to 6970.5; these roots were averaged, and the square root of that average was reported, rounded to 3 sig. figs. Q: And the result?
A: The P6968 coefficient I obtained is 3.19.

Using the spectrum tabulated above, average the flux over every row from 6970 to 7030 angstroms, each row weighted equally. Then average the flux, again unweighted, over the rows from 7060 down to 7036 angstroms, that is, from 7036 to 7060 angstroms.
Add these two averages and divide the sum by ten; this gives 21.1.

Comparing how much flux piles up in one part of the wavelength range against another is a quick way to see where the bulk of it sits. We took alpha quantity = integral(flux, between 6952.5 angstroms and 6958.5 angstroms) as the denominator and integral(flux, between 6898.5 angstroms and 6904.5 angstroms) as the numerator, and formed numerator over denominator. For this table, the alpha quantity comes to 1.00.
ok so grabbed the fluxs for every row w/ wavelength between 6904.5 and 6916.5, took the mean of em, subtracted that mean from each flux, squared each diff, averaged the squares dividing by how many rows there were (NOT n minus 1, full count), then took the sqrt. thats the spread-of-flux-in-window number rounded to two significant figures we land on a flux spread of 1.2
